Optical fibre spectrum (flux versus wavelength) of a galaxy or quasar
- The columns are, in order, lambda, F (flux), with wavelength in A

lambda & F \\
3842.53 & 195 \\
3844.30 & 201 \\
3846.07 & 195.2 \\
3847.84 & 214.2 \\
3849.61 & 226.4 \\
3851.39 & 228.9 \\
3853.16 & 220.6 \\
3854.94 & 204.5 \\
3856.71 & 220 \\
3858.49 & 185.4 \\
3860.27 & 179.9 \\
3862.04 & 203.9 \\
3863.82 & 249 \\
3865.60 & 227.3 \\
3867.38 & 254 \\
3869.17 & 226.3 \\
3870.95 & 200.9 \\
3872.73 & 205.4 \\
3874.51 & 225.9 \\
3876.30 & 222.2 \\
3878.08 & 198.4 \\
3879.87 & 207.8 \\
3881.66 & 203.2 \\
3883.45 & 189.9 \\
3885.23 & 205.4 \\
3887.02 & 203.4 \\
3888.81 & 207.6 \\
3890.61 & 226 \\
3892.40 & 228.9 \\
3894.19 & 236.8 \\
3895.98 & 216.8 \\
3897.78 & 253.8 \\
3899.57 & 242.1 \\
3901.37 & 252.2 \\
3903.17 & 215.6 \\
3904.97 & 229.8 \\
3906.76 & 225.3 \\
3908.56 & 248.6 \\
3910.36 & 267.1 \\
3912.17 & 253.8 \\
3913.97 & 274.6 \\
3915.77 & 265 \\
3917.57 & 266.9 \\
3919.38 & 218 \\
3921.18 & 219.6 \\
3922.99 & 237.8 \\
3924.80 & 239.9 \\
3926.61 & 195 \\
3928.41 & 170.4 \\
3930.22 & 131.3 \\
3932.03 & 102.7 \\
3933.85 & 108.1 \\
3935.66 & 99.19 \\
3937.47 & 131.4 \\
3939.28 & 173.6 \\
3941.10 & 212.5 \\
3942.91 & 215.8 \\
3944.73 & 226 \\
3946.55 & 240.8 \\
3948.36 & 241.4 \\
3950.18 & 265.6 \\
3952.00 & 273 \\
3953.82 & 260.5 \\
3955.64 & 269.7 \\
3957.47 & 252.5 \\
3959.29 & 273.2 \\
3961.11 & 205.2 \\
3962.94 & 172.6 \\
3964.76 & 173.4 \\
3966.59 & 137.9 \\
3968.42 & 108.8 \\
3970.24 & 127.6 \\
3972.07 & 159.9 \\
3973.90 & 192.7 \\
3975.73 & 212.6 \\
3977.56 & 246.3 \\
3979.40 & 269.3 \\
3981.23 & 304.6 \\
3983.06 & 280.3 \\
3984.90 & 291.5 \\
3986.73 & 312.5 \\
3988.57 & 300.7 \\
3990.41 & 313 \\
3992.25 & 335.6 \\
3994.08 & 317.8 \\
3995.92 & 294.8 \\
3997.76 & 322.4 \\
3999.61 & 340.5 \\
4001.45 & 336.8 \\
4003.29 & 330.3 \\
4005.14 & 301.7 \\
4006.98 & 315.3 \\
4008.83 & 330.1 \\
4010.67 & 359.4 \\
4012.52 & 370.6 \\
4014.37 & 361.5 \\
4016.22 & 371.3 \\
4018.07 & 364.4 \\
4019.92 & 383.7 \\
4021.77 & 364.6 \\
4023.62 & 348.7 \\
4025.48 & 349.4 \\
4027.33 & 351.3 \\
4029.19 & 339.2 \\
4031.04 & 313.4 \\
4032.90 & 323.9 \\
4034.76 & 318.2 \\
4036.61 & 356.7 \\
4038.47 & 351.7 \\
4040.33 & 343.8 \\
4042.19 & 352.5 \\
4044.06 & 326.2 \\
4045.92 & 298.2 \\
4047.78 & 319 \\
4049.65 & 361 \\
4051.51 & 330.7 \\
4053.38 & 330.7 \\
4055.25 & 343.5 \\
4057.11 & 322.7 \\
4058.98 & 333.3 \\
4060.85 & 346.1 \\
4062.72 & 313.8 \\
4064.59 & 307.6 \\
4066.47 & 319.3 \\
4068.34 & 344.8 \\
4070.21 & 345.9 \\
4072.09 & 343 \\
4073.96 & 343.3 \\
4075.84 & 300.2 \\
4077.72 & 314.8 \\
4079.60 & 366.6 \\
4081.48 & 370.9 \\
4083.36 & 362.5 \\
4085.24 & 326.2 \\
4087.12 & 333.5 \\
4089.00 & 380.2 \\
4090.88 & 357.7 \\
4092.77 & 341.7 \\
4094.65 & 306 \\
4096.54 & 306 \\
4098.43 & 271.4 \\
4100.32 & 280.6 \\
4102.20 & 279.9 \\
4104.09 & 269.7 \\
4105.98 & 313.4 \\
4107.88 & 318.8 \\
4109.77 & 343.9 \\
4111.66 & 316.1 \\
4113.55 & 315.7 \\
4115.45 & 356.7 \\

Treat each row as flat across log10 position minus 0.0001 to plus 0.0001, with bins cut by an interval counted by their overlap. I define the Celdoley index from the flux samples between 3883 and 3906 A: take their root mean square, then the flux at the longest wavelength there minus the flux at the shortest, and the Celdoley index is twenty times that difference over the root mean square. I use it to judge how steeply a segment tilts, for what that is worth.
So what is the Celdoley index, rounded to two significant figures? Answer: 3.6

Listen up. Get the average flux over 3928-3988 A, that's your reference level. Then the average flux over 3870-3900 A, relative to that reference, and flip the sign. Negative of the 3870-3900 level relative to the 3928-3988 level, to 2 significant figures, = -1.0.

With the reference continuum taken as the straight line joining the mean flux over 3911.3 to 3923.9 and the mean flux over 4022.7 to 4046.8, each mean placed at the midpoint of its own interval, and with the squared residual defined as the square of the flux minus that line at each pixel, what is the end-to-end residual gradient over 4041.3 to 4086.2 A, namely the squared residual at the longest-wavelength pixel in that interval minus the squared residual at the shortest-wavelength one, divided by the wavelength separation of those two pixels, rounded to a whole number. 52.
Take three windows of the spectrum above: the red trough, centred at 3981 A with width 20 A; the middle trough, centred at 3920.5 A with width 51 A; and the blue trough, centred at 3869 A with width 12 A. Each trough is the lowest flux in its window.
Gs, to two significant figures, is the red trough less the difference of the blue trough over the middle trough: 58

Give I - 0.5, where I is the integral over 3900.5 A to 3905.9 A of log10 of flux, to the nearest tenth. 12.3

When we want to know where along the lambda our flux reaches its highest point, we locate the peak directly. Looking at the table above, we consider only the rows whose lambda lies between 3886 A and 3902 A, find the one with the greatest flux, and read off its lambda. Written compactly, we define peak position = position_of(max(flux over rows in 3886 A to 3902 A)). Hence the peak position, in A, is 3897.78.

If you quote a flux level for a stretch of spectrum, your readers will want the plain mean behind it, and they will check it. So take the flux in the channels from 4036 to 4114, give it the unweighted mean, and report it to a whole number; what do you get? 329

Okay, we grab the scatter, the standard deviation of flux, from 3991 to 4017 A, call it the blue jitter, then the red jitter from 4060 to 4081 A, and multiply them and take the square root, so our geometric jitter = 22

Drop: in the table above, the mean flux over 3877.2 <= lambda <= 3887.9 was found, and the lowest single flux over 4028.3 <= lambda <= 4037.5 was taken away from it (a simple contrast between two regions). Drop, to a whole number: -112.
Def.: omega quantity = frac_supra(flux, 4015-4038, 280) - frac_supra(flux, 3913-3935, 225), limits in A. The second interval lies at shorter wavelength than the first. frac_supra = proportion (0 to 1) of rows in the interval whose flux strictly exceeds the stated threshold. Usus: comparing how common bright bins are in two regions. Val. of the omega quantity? 0.58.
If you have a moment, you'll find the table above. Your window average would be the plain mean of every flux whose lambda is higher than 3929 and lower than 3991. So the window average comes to 214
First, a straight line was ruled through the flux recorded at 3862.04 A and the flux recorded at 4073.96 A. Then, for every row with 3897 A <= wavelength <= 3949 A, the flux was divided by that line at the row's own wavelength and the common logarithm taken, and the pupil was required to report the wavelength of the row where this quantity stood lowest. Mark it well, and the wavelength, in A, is 3935.66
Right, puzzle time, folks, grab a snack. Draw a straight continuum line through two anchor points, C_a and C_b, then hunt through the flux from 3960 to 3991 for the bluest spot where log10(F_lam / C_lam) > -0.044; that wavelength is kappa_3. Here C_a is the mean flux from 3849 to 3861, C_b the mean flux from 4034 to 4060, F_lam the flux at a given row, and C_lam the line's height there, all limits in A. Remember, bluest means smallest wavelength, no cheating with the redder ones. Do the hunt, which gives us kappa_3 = 3979.40 A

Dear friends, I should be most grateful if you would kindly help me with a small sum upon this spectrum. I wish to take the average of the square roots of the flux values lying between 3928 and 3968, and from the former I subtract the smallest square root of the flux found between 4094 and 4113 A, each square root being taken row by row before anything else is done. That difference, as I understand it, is -2.6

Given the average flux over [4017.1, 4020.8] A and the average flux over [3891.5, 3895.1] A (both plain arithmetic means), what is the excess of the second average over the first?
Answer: -141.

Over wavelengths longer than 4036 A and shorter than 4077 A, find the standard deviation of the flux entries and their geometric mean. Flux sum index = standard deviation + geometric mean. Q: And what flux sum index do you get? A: 351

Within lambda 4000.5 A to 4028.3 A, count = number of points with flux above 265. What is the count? 15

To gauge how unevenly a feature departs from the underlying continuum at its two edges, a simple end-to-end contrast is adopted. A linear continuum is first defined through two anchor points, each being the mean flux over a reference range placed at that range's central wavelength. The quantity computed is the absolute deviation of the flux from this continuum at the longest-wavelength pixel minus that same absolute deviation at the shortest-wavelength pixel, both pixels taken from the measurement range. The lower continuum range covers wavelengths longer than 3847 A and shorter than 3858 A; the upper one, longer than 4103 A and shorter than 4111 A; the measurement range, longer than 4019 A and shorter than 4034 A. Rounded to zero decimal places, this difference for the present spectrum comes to -65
